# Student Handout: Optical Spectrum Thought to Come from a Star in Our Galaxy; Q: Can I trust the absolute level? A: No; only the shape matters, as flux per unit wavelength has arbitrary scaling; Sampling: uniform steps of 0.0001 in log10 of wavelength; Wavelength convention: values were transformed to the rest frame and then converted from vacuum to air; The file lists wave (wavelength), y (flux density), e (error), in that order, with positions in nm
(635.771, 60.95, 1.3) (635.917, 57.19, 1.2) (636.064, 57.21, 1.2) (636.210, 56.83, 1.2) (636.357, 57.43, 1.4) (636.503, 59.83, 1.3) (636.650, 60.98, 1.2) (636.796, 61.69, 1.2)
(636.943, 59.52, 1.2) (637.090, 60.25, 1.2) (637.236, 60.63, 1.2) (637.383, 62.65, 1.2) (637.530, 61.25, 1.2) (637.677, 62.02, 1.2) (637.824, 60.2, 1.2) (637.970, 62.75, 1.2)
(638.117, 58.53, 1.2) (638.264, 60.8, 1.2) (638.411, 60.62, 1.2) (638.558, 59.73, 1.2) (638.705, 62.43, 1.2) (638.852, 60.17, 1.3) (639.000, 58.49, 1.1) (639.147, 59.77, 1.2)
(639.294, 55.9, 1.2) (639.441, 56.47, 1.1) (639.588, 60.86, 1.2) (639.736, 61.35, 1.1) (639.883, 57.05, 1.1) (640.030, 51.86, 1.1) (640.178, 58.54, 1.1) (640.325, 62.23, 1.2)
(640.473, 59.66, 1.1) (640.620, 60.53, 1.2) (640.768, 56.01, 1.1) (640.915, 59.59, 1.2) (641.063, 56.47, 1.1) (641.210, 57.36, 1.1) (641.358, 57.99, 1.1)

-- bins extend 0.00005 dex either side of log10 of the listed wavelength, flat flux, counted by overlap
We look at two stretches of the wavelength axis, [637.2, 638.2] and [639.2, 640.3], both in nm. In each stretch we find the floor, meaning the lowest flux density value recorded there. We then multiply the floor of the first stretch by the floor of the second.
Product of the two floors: 3035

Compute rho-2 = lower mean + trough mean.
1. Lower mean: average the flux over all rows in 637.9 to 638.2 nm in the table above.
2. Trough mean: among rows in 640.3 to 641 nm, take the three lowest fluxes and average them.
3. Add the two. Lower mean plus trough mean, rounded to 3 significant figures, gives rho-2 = 119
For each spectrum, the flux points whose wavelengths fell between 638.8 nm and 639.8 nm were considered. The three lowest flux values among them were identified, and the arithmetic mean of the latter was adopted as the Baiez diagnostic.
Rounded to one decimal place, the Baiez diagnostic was 57.0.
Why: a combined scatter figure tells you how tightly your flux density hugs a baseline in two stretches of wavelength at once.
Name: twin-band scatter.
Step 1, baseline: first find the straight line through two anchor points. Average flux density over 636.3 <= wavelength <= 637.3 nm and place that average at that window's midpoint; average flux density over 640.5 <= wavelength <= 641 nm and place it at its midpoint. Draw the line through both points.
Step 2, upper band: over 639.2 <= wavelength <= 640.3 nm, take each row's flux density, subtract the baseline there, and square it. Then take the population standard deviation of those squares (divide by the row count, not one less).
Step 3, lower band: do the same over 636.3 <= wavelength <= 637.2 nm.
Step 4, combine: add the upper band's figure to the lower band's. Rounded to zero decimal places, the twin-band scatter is 19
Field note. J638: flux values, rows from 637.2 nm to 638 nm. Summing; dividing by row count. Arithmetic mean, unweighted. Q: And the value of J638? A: 61.6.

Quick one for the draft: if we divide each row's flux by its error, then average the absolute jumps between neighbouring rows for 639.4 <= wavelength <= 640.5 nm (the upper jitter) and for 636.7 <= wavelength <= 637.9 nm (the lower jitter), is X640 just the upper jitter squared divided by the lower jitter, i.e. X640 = 11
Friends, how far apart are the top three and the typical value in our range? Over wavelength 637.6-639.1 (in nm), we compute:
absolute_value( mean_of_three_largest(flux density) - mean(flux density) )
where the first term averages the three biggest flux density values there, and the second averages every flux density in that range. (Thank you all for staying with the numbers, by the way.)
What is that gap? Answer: 1.8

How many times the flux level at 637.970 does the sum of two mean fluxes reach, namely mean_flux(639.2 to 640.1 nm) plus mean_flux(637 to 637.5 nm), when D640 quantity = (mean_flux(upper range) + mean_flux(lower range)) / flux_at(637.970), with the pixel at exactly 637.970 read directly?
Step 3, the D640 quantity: 1.89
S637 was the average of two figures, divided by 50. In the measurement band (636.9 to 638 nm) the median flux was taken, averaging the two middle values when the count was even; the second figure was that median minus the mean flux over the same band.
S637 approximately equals 0.607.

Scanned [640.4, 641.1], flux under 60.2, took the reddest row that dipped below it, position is 641.063 nm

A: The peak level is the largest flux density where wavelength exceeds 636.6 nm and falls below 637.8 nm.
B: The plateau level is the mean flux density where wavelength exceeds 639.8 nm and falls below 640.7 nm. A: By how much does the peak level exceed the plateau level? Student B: 4.3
